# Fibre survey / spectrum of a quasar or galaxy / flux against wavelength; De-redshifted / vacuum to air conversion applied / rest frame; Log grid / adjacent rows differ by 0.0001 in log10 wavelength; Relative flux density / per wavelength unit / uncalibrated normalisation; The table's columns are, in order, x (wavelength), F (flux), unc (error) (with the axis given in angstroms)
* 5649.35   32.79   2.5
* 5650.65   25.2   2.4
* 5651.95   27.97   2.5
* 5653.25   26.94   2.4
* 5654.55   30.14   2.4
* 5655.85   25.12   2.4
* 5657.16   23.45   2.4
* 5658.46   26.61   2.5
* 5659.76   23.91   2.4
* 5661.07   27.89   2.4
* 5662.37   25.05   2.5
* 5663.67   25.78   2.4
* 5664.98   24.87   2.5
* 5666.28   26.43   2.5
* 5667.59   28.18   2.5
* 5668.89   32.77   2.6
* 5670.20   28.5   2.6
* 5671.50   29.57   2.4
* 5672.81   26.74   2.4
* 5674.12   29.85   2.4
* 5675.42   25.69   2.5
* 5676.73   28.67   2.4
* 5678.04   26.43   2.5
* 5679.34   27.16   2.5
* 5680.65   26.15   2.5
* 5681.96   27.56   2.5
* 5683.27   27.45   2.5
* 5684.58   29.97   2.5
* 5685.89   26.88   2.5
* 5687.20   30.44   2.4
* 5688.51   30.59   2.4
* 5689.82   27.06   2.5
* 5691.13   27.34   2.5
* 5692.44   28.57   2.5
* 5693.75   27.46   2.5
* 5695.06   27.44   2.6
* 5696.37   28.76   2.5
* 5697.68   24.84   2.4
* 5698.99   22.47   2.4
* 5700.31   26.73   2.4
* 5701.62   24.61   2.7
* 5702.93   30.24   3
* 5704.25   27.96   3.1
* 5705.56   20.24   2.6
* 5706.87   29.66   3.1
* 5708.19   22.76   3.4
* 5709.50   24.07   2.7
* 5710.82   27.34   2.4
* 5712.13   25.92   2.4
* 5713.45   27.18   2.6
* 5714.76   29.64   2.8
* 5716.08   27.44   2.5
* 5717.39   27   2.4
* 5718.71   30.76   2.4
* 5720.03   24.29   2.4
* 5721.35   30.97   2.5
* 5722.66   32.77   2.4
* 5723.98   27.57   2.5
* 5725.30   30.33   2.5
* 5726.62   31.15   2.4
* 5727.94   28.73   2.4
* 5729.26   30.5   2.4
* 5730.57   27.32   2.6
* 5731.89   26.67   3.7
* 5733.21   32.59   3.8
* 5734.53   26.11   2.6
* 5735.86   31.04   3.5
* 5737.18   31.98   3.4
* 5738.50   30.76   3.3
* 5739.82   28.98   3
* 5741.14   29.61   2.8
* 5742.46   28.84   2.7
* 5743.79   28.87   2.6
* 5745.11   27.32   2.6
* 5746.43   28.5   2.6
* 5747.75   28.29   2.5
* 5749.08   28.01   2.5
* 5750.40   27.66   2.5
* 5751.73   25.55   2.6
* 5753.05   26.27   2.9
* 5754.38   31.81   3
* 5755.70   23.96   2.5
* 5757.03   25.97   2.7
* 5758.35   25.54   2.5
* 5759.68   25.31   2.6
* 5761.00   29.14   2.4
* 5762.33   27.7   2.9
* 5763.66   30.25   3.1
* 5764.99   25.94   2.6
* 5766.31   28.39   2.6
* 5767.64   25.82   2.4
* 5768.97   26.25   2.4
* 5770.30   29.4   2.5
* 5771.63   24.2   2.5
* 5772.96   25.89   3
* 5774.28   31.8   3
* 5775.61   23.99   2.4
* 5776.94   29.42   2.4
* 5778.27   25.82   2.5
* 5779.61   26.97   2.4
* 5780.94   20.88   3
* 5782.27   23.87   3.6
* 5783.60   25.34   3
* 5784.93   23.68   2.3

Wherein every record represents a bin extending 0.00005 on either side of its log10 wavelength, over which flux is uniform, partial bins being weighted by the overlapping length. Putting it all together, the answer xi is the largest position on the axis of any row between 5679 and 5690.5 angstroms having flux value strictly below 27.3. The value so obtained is 5689.82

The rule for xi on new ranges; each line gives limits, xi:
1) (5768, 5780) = 5779.61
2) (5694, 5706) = 5705.56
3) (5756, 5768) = 5767.64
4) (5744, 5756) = 5755.70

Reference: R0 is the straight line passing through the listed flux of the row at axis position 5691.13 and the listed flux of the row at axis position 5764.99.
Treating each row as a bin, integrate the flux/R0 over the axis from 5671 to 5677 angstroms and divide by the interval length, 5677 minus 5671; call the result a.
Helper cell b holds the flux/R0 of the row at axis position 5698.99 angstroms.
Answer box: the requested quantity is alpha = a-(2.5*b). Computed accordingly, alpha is -1.05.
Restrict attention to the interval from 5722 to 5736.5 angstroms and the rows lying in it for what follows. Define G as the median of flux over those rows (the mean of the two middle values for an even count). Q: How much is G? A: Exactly 30.33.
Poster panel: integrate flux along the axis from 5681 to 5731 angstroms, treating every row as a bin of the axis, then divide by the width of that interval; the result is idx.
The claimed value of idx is 27.7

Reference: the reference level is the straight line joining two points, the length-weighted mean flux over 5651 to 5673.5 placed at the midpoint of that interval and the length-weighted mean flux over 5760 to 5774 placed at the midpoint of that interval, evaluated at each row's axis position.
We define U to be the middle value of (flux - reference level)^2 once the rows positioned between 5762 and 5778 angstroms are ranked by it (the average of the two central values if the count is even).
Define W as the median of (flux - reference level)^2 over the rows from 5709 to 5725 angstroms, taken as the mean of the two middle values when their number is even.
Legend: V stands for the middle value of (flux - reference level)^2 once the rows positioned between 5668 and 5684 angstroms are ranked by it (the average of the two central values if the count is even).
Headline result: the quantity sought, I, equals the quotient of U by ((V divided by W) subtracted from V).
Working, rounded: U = 3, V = 1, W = 3.8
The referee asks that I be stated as 3.1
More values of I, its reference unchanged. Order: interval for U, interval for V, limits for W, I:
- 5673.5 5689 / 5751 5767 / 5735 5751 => 0.8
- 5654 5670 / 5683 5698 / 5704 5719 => 4.7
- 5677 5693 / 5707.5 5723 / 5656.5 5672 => 0.1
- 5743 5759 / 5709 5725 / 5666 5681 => 1.2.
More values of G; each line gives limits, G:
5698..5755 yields 28.01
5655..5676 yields 26.52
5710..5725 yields 27.44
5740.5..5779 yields 27.66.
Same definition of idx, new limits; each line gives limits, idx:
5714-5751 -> 29.1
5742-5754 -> 27.8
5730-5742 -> 29.5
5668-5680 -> 28.4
